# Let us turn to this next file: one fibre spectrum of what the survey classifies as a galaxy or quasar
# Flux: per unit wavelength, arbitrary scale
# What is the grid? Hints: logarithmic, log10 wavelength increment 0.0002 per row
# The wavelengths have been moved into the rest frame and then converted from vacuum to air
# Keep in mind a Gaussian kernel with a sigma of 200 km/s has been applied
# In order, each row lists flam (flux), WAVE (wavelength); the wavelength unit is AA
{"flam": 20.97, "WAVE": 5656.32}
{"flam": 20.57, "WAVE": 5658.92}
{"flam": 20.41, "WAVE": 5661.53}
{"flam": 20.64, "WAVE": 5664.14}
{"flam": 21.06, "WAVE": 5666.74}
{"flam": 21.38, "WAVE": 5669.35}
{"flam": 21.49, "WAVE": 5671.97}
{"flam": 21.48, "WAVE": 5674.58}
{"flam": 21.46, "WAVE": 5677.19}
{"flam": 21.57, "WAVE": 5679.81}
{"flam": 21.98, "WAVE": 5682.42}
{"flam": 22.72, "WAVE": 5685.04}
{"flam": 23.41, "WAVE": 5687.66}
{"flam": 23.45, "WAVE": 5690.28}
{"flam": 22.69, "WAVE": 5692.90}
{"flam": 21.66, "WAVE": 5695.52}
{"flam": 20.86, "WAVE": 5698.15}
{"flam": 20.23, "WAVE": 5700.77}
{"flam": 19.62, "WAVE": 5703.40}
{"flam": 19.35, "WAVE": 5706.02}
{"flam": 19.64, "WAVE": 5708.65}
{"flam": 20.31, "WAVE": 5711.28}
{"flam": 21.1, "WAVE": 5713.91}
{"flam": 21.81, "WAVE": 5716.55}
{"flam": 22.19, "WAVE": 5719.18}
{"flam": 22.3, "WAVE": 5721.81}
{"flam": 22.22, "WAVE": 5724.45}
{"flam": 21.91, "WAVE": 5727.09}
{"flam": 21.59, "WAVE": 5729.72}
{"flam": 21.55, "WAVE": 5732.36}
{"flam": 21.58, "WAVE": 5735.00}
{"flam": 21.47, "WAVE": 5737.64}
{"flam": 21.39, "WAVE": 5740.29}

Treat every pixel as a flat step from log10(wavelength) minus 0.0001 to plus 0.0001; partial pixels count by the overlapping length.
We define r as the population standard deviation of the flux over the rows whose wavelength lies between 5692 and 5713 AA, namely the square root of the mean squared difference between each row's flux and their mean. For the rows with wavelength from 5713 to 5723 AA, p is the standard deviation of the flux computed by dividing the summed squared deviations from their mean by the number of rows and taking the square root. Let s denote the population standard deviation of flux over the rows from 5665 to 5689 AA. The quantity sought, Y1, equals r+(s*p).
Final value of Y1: 1.4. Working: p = 0.5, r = 1.1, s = 0.711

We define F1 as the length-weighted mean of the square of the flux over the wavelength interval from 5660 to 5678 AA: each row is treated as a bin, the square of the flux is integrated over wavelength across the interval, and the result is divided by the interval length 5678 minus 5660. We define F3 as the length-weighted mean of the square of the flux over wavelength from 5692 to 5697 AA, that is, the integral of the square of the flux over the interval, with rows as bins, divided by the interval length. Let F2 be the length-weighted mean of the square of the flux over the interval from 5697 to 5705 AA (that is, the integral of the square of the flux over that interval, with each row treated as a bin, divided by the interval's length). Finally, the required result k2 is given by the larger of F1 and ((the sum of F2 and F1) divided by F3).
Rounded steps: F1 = 446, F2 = 408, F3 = 488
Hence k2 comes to 446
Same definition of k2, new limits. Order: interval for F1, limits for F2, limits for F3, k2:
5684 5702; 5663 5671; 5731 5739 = 492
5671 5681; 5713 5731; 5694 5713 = 462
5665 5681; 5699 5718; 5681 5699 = 457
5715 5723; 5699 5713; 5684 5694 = 487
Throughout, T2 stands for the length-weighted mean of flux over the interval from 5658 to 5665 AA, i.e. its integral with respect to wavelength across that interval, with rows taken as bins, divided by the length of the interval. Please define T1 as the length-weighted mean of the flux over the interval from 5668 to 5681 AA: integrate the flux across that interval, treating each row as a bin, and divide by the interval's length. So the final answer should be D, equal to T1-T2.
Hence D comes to 0.9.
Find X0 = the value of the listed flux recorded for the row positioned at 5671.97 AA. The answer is 21.49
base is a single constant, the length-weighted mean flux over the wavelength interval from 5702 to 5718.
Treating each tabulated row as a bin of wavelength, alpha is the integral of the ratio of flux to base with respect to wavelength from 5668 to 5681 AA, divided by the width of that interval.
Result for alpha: 1.06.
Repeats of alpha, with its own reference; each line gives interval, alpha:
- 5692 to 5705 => 1.03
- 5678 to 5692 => 1.11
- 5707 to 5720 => 1.03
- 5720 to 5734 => 1.08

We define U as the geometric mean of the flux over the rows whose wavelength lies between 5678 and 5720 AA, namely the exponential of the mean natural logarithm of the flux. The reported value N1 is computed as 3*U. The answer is 64.1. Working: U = 21.4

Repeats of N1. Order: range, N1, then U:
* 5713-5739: 65.3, 21.8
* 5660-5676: 63.2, 21.1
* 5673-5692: 66.8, 22.3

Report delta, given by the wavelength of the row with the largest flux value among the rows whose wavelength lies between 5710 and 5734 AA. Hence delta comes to 5721.81 AA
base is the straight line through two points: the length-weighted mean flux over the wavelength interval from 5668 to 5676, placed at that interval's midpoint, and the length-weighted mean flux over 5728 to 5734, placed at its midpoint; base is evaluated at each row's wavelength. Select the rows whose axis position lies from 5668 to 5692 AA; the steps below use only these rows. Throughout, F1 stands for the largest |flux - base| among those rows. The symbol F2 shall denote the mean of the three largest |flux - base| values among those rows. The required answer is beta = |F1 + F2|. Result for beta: 3.7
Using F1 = 1.95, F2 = 1.7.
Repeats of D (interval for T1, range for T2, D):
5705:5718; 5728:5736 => -1.1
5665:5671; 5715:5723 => -0.9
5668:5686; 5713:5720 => 0.0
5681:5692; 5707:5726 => 1.5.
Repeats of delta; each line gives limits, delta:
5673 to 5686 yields 5685.04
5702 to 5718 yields 5716.55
